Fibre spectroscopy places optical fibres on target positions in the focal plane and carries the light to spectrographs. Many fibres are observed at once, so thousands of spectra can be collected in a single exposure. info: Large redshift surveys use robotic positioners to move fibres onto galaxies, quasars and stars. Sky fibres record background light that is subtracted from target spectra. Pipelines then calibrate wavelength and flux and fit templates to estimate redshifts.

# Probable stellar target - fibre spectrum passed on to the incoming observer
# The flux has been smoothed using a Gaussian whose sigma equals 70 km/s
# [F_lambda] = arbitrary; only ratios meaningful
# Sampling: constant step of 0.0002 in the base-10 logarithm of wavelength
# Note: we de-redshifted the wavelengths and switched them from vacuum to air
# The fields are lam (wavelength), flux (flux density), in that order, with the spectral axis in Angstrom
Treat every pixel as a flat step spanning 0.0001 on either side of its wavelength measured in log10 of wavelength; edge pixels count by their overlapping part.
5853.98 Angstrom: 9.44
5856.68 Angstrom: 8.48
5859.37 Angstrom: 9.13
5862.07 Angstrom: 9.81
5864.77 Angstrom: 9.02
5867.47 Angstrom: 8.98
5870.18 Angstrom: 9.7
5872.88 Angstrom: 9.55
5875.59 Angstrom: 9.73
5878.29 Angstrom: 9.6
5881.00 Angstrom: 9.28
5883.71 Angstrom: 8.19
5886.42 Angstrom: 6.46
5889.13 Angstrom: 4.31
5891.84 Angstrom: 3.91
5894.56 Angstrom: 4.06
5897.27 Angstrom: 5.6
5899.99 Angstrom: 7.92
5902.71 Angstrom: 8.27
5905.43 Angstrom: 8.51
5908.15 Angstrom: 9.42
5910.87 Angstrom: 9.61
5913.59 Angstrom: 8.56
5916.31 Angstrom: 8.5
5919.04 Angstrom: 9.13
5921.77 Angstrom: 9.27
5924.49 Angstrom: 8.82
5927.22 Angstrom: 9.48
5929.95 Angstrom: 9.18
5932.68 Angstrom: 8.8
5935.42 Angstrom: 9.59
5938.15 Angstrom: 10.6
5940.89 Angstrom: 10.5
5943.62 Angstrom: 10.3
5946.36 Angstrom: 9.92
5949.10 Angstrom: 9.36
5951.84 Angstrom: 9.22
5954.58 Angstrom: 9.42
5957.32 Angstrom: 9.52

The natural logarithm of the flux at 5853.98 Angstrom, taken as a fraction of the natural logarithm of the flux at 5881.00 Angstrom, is 1.01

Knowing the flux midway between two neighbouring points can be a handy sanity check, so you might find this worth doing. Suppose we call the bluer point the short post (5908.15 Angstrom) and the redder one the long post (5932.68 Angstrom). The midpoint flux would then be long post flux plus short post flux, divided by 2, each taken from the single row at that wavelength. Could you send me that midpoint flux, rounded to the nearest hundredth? 9.11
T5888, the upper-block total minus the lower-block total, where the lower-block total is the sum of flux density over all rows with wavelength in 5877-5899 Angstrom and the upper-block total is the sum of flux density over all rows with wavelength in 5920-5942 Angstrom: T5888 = 25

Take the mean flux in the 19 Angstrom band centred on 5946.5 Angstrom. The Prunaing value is 9.9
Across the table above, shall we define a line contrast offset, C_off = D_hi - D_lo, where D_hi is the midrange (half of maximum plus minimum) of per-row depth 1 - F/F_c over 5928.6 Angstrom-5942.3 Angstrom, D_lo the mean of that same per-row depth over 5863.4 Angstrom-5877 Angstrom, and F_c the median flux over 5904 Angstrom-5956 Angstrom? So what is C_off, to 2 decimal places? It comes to -0.03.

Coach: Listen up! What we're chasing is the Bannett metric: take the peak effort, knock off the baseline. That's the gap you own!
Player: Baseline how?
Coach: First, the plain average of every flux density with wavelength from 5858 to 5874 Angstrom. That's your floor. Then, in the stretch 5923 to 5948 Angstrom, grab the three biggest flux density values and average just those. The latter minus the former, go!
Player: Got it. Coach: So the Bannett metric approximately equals 1.1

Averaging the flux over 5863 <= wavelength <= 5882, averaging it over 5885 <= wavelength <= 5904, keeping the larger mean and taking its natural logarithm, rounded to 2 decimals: 2.24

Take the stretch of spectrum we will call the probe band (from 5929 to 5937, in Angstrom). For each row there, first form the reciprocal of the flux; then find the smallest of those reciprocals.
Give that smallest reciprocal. 0.104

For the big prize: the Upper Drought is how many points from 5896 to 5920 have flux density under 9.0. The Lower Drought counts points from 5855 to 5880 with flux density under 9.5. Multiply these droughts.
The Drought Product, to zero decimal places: 24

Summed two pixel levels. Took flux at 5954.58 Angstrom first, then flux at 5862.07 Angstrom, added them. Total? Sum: 19.2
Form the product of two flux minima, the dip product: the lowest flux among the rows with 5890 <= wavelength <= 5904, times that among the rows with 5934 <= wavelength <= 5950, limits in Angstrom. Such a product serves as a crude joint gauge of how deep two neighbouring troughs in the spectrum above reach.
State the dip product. 37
